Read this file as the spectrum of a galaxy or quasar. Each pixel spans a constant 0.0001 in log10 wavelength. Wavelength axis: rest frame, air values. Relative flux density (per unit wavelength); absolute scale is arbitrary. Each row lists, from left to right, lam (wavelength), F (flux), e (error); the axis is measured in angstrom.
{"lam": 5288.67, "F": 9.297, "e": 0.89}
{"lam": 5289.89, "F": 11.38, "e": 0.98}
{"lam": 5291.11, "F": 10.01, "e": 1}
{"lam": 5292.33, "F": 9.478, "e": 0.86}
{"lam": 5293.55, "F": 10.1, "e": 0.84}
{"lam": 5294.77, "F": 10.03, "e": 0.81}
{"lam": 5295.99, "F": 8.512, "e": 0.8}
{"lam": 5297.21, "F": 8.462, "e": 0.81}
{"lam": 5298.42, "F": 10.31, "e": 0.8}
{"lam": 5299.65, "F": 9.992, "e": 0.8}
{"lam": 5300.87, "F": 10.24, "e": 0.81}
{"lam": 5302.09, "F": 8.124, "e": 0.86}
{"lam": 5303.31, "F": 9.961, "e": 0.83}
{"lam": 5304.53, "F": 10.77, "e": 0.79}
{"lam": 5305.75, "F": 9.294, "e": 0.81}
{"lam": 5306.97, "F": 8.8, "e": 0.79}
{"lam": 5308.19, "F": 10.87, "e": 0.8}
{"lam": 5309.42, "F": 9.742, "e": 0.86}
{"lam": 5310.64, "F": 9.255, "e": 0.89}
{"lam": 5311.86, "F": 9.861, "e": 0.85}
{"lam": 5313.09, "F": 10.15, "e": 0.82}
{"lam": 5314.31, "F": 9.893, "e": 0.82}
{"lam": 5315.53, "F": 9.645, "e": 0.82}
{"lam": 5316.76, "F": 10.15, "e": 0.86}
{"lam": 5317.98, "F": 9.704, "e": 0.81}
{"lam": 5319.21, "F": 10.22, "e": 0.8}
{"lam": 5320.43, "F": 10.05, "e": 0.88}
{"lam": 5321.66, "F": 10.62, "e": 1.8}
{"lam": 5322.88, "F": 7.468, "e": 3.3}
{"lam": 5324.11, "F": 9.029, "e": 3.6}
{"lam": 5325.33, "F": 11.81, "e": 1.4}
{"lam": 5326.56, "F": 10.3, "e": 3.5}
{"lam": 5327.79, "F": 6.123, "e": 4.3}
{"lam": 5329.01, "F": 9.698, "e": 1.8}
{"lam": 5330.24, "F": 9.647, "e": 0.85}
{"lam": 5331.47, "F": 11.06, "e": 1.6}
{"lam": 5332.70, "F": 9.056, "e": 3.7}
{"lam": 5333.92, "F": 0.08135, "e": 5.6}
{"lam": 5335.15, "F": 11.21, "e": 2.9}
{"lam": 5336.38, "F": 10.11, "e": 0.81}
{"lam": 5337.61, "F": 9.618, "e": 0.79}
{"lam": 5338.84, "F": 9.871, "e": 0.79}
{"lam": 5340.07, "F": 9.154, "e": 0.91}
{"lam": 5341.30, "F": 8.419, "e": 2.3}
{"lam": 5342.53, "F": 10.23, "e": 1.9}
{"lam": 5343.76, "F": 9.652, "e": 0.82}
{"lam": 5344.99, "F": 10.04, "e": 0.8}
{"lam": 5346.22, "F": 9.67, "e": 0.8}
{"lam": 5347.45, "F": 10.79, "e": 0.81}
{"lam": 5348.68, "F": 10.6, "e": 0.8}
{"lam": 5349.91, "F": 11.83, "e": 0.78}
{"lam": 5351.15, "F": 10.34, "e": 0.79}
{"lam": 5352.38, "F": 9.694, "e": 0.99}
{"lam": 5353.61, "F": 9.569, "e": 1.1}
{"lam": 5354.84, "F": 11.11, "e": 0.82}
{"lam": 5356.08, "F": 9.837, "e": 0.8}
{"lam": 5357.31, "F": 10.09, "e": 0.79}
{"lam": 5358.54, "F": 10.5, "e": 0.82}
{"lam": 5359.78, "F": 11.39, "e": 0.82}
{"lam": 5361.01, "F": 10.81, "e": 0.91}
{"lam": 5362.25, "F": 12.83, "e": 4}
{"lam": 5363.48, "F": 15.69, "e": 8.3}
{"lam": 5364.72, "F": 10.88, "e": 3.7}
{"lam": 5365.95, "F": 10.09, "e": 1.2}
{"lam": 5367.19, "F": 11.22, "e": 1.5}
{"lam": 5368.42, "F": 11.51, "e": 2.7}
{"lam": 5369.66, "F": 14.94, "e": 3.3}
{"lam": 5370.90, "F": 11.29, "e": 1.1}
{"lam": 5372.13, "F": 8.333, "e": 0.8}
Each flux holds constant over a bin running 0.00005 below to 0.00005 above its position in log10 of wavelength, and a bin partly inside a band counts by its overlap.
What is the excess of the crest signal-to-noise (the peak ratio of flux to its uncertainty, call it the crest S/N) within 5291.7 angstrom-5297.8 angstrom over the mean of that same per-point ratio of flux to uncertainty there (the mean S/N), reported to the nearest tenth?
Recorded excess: 1.1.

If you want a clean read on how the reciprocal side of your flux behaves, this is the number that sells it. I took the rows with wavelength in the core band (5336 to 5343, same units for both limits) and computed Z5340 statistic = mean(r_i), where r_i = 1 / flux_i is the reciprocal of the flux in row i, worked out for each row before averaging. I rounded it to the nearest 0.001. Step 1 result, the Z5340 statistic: 0.105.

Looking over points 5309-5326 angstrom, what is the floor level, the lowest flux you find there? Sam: 7.468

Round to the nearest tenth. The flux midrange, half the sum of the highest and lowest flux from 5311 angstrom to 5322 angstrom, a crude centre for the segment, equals 10.1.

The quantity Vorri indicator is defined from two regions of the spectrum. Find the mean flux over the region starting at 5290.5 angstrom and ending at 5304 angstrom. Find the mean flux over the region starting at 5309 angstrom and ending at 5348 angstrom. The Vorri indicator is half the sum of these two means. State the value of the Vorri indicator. 9.5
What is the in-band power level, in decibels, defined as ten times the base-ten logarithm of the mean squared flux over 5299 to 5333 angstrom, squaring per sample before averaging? 19.8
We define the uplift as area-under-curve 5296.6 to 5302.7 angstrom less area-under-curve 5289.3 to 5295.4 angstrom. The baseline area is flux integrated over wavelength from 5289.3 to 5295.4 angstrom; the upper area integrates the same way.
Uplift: -4.6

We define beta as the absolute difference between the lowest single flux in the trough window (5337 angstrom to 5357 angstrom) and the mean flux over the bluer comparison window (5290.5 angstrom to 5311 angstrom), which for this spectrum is 1.2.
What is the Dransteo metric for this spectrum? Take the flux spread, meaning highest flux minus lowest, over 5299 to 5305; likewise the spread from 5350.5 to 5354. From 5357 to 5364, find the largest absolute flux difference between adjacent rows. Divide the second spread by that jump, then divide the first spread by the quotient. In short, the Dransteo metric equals 10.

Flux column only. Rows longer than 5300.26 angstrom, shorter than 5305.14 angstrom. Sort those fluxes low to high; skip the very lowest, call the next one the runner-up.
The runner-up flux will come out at 9.961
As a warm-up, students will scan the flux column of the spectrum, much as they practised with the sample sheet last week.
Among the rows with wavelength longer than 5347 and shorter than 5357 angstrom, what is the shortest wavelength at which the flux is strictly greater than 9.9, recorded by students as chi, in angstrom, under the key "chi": 5347.45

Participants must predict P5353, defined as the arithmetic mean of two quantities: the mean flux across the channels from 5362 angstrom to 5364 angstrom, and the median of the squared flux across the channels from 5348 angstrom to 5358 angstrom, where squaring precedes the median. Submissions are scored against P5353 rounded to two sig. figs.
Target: 59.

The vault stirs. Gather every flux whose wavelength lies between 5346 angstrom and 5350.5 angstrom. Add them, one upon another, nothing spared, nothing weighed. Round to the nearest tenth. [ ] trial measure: 42.9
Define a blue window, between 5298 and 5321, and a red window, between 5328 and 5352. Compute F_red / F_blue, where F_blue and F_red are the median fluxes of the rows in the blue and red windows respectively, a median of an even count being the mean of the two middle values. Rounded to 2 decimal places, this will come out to 0.99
